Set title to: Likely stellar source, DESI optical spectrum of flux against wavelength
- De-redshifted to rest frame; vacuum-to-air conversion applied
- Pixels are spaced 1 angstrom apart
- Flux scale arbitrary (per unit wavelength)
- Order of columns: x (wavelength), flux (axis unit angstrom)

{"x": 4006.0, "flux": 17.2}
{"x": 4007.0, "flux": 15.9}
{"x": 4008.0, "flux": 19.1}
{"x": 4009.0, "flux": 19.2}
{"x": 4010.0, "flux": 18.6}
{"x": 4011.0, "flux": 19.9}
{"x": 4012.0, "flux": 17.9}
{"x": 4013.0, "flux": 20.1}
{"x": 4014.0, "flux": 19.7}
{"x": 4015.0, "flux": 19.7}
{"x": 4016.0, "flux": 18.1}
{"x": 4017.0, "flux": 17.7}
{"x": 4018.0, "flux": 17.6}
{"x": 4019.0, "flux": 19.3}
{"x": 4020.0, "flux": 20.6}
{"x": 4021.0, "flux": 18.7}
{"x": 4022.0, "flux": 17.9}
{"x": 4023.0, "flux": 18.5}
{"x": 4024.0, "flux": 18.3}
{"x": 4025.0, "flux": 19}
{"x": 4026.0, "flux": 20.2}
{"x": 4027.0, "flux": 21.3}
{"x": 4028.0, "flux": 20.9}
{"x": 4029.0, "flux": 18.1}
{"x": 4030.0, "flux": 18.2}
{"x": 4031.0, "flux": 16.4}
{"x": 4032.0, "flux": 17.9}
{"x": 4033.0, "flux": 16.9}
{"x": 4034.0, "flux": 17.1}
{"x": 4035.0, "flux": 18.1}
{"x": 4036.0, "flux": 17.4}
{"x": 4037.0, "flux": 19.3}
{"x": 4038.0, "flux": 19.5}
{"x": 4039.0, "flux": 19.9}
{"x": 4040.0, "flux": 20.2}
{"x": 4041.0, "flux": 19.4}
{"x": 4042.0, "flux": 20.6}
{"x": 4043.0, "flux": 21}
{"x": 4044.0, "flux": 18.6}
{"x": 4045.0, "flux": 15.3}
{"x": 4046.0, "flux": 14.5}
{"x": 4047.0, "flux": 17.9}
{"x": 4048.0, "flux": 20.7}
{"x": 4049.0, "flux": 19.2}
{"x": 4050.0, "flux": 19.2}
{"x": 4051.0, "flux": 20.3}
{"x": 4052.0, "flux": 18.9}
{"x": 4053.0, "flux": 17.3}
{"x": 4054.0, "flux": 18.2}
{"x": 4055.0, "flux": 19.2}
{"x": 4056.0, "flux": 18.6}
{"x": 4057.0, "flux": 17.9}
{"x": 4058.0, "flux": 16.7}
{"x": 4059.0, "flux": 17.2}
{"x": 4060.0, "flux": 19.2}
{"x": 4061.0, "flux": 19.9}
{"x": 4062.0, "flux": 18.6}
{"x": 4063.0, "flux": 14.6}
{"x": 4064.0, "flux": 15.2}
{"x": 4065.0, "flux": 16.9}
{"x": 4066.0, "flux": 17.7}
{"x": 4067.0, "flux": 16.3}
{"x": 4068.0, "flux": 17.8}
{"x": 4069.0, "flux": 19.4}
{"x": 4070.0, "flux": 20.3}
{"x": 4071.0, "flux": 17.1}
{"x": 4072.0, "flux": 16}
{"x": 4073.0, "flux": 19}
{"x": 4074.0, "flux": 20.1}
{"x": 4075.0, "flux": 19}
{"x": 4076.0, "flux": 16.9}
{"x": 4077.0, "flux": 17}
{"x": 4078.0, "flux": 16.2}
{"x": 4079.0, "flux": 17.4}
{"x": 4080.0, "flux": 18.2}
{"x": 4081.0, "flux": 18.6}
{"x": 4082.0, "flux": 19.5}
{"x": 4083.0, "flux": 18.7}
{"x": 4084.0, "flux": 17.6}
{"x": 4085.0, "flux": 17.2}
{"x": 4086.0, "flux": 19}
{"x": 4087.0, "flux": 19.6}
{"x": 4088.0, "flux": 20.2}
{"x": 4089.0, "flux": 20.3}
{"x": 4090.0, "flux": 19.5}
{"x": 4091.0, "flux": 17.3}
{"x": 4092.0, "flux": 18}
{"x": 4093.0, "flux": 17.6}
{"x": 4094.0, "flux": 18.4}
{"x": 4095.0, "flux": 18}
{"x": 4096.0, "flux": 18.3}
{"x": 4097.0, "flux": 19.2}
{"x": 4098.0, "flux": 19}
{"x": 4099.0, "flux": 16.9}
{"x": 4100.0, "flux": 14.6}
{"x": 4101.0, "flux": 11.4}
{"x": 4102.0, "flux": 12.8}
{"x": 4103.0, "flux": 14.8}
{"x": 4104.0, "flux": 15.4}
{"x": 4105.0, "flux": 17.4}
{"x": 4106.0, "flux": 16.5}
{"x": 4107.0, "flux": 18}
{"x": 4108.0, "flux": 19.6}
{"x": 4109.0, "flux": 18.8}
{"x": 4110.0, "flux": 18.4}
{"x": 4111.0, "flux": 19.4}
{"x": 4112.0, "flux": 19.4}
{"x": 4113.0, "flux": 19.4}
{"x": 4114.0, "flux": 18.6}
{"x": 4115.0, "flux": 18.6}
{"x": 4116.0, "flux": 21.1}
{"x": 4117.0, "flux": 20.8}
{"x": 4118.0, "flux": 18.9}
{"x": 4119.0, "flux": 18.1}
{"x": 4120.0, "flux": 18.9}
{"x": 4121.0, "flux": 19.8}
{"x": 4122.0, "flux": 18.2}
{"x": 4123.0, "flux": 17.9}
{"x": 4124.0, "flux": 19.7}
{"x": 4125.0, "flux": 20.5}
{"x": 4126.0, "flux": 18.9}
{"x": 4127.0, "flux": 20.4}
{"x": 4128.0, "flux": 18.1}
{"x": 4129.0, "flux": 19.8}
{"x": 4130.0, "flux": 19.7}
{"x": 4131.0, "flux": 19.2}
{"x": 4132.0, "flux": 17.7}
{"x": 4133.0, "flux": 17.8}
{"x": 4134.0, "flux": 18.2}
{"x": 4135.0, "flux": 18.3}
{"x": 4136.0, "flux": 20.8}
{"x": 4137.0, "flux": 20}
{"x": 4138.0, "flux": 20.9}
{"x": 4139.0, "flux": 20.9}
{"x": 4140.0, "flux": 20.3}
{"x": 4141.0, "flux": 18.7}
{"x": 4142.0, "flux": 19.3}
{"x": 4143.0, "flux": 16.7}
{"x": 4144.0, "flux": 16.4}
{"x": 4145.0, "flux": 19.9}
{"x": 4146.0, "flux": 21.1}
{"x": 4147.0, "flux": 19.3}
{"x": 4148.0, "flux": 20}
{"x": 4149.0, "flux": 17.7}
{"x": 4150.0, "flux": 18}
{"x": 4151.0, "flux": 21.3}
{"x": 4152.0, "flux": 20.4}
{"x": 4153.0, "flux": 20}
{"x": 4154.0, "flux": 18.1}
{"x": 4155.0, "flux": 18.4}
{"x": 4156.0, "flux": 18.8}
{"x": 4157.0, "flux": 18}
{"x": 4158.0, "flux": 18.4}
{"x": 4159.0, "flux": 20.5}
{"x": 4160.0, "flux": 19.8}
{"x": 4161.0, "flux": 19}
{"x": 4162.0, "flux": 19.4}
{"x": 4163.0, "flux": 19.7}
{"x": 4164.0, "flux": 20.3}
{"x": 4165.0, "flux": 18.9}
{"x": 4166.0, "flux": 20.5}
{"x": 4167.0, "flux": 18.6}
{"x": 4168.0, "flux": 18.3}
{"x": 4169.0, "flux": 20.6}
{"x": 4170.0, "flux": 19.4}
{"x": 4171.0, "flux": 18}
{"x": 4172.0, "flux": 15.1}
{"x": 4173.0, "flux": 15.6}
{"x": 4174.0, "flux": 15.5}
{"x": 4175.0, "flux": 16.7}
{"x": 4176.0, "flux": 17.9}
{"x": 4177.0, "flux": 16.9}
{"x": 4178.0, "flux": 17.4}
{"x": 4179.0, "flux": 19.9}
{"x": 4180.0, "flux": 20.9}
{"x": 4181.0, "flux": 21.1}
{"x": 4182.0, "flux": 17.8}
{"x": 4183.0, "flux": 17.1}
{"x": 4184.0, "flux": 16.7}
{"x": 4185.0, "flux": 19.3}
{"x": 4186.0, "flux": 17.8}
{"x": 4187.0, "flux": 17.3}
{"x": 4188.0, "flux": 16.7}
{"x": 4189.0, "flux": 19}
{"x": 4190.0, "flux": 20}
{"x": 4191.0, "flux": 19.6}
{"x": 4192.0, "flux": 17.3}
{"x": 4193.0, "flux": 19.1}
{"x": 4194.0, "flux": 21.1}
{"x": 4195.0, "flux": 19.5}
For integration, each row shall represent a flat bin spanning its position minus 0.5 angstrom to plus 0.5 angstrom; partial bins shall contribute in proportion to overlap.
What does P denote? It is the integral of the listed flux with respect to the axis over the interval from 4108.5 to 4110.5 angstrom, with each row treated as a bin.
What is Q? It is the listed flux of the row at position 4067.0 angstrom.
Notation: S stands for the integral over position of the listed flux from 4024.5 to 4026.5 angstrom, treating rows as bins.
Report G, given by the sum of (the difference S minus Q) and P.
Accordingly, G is 60.1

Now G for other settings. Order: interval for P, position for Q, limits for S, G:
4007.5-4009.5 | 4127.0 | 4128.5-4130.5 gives 57.4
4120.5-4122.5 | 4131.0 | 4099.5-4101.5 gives 44.8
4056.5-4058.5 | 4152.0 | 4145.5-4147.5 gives 54.6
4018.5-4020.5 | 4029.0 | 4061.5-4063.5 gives 55.0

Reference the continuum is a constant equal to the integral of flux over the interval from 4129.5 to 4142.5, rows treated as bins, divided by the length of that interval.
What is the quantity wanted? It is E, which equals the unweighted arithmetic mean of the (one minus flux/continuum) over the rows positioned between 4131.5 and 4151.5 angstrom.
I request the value 0.01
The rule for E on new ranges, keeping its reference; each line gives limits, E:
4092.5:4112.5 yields 0.11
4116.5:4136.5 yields 0.01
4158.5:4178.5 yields 0.05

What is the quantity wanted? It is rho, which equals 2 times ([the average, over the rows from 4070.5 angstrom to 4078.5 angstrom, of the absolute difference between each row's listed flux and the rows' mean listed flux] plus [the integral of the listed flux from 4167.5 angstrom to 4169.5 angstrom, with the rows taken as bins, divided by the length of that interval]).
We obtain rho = 41.5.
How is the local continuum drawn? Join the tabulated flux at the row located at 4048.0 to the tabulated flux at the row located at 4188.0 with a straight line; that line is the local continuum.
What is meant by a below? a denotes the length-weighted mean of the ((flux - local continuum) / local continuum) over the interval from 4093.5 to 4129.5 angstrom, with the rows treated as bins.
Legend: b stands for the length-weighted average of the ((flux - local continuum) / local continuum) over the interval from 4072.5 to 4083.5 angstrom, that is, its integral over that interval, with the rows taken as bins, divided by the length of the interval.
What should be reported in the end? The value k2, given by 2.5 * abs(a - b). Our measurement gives 0.11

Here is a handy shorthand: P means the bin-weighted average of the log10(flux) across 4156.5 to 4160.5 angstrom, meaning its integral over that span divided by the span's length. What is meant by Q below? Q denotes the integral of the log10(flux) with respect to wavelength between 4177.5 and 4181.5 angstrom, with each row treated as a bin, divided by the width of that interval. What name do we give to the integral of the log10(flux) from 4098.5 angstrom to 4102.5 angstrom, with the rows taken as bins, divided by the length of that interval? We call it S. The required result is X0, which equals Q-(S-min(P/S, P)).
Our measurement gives 1.28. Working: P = 1.28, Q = 1.30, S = 1.14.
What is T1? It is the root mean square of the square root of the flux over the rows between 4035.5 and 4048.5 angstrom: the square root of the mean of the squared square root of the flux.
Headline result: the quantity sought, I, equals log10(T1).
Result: 0.637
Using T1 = 4.34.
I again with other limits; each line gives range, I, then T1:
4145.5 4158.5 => 0.642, 4.38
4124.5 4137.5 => 0.641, 4.38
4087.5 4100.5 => 0.631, 4.27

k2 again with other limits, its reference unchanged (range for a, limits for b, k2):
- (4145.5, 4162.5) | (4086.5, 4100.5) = 0.37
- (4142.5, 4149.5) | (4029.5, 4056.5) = 0.40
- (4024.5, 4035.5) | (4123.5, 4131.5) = 0.46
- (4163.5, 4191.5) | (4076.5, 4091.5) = 0.35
